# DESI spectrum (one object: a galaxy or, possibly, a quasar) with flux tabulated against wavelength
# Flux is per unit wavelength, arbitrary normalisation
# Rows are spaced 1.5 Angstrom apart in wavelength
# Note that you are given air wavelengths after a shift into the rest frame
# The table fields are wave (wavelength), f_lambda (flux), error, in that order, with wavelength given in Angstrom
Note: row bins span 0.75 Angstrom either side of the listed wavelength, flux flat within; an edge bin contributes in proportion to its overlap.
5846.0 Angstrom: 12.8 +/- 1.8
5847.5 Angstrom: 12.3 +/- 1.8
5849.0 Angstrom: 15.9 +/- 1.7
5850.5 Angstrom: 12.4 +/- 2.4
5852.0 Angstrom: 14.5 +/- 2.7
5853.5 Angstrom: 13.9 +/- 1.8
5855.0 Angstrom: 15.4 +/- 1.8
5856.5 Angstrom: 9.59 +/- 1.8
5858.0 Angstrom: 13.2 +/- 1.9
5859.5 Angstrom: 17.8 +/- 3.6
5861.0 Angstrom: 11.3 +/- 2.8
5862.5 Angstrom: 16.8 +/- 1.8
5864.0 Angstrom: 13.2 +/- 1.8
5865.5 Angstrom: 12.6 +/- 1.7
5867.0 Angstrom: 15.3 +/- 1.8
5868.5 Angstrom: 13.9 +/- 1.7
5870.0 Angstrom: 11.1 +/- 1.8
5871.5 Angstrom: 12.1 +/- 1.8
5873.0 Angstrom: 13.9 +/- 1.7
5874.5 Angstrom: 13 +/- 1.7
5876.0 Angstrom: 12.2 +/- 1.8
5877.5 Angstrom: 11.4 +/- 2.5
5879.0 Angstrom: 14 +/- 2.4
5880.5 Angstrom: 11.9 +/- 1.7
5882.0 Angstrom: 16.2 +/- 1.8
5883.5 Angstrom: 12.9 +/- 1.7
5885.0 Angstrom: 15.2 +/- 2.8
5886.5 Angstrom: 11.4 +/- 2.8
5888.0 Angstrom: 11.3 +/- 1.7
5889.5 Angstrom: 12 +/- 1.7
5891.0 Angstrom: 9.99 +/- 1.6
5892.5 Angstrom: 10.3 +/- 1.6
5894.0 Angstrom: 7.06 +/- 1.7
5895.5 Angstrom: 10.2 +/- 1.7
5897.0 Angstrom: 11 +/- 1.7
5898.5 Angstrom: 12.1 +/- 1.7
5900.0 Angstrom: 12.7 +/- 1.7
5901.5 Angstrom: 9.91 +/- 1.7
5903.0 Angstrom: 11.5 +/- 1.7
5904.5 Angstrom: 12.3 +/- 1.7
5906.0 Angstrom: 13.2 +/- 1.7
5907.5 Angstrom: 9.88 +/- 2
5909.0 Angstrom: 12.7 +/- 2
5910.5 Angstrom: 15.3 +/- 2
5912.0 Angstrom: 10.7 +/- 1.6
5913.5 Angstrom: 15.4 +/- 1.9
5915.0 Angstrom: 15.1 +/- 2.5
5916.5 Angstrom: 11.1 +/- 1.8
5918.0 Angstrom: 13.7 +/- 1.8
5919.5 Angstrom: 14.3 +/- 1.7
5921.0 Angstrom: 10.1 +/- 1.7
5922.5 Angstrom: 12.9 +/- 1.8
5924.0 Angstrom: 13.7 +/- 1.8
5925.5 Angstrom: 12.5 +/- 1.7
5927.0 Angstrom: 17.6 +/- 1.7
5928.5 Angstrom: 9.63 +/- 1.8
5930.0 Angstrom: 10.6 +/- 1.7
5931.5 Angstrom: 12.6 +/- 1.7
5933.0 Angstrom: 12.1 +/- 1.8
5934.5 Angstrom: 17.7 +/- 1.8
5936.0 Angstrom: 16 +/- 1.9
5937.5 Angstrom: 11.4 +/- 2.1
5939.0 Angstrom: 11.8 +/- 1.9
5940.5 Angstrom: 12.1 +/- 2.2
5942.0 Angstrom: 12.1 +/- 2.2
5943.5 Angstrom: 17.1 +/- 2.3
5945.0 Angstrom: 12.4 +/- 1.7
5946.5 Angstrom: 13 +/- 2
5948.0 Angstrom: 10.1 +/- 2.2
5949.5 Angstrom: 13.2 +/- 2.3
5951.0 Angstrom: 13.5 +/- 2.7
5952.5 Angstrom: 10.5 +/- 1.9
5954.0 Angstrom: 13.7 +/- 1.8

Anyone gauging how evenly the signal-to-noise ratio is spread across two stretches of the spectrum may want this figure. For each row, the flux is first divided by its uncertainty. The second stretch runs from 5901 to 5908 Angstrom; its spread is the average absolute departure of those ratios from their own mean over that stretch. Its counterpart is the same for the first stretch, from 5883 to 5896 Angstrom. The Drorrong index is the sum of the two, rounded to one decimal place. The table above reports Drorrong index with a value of 1.8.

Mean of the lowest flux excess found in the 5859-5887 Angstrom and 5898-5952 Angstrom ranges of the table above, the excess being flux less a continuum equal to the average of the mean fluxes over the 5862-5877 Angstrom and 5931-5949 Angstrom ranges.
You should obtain -2.9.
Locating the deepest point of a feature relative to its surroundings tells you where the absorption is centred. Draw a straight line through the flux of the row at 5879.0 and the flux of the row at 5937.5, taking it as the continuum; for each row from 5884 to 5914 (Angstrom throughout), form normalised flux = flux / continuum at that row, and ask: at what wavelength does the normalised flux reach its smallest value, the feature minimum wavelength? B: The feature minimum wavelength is 5894.0 Angstrom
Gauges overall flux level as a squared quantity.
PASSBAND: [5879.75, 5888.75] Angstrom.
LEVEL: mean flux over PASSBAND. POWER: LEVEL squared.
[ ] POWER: 173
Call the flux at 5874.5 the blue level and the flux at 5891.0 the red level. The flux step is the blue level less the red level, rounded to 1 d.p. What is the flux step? 3.0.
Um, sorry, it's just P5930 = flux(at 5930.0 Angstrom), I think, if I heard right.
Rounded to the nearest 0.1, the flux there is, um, 10.6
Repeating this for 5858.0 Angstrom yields 13.2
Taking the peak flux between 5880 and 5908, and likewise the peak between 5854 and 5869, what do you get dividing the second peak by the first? 1.10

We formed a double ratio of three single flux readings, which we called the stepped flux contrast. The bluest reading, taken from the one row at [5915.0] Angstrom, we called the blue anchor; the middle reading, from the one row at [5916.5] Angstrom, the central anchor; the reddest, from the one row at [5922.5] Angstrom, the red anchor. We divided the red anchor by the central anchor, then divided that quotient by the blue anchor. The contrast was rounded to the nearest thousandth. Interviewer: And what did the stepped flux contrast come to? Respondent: 0.077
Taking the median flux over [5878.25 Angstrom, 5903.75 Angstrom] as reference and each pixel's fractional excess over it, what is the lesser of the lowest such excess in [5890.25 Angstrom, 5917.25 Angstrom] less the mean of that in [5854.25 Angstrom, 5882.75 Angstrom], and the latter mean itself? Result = -0.55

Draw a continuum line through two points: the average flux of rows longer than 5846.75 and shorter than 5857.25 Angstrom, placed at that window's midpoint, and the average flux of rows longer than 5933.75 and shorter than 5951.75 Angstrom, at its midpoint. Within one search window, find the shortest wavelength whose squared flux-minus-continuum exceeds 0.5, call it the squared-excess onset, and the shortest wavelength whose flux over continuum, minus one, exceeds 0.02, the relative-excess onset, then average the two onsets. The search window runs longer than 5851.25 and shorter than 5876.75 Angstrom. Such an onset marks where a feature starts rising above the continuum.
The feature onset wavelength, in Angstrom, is 5852.0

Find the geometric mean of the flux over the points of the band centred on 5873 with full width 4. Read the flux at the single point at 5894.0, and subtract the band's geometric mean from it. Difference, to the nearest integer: -6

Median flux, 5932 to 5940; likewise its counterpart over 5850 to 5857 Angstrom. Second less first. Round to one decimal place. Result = 1.8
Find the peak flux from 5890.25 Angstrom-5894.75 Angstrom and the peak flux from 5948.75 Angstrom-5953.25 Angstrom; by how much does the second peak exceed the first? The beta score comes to 3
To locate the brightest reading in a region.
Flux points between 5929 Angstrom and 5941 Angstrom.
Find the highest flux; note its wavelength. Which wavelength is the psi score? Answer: 5934.5 Angstrom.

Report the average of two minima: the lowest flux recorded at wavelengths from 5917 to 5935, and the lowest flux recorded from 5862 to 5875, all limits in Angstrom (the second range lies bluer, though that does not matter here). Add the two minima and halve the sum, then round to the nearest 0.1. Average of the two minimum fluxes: 10.4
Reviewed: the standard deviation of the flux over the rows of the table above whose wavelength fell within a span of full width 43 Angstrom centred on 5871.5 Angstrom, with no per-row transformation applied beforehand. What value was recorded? 2.0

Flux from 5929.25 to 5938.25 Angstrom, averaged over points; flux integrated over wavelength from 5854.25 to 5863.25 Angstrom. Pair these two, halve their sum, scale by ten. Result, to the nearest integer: 698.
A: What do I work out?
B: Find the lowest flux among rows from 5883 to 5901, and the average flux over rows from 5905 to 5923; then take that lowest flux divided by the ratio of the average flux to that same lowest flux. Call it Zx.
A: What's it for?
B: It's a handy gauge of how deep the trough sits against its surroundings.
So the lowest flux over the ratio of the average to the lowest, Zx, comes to 3.9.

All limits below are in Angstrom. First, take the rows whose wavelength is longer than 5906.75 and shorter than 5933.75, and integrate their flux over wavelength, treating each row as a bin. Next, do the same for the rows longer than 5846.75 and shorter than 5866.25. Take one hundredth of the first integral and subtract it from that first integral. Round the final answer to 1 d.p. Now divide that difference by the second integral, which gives 1.3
